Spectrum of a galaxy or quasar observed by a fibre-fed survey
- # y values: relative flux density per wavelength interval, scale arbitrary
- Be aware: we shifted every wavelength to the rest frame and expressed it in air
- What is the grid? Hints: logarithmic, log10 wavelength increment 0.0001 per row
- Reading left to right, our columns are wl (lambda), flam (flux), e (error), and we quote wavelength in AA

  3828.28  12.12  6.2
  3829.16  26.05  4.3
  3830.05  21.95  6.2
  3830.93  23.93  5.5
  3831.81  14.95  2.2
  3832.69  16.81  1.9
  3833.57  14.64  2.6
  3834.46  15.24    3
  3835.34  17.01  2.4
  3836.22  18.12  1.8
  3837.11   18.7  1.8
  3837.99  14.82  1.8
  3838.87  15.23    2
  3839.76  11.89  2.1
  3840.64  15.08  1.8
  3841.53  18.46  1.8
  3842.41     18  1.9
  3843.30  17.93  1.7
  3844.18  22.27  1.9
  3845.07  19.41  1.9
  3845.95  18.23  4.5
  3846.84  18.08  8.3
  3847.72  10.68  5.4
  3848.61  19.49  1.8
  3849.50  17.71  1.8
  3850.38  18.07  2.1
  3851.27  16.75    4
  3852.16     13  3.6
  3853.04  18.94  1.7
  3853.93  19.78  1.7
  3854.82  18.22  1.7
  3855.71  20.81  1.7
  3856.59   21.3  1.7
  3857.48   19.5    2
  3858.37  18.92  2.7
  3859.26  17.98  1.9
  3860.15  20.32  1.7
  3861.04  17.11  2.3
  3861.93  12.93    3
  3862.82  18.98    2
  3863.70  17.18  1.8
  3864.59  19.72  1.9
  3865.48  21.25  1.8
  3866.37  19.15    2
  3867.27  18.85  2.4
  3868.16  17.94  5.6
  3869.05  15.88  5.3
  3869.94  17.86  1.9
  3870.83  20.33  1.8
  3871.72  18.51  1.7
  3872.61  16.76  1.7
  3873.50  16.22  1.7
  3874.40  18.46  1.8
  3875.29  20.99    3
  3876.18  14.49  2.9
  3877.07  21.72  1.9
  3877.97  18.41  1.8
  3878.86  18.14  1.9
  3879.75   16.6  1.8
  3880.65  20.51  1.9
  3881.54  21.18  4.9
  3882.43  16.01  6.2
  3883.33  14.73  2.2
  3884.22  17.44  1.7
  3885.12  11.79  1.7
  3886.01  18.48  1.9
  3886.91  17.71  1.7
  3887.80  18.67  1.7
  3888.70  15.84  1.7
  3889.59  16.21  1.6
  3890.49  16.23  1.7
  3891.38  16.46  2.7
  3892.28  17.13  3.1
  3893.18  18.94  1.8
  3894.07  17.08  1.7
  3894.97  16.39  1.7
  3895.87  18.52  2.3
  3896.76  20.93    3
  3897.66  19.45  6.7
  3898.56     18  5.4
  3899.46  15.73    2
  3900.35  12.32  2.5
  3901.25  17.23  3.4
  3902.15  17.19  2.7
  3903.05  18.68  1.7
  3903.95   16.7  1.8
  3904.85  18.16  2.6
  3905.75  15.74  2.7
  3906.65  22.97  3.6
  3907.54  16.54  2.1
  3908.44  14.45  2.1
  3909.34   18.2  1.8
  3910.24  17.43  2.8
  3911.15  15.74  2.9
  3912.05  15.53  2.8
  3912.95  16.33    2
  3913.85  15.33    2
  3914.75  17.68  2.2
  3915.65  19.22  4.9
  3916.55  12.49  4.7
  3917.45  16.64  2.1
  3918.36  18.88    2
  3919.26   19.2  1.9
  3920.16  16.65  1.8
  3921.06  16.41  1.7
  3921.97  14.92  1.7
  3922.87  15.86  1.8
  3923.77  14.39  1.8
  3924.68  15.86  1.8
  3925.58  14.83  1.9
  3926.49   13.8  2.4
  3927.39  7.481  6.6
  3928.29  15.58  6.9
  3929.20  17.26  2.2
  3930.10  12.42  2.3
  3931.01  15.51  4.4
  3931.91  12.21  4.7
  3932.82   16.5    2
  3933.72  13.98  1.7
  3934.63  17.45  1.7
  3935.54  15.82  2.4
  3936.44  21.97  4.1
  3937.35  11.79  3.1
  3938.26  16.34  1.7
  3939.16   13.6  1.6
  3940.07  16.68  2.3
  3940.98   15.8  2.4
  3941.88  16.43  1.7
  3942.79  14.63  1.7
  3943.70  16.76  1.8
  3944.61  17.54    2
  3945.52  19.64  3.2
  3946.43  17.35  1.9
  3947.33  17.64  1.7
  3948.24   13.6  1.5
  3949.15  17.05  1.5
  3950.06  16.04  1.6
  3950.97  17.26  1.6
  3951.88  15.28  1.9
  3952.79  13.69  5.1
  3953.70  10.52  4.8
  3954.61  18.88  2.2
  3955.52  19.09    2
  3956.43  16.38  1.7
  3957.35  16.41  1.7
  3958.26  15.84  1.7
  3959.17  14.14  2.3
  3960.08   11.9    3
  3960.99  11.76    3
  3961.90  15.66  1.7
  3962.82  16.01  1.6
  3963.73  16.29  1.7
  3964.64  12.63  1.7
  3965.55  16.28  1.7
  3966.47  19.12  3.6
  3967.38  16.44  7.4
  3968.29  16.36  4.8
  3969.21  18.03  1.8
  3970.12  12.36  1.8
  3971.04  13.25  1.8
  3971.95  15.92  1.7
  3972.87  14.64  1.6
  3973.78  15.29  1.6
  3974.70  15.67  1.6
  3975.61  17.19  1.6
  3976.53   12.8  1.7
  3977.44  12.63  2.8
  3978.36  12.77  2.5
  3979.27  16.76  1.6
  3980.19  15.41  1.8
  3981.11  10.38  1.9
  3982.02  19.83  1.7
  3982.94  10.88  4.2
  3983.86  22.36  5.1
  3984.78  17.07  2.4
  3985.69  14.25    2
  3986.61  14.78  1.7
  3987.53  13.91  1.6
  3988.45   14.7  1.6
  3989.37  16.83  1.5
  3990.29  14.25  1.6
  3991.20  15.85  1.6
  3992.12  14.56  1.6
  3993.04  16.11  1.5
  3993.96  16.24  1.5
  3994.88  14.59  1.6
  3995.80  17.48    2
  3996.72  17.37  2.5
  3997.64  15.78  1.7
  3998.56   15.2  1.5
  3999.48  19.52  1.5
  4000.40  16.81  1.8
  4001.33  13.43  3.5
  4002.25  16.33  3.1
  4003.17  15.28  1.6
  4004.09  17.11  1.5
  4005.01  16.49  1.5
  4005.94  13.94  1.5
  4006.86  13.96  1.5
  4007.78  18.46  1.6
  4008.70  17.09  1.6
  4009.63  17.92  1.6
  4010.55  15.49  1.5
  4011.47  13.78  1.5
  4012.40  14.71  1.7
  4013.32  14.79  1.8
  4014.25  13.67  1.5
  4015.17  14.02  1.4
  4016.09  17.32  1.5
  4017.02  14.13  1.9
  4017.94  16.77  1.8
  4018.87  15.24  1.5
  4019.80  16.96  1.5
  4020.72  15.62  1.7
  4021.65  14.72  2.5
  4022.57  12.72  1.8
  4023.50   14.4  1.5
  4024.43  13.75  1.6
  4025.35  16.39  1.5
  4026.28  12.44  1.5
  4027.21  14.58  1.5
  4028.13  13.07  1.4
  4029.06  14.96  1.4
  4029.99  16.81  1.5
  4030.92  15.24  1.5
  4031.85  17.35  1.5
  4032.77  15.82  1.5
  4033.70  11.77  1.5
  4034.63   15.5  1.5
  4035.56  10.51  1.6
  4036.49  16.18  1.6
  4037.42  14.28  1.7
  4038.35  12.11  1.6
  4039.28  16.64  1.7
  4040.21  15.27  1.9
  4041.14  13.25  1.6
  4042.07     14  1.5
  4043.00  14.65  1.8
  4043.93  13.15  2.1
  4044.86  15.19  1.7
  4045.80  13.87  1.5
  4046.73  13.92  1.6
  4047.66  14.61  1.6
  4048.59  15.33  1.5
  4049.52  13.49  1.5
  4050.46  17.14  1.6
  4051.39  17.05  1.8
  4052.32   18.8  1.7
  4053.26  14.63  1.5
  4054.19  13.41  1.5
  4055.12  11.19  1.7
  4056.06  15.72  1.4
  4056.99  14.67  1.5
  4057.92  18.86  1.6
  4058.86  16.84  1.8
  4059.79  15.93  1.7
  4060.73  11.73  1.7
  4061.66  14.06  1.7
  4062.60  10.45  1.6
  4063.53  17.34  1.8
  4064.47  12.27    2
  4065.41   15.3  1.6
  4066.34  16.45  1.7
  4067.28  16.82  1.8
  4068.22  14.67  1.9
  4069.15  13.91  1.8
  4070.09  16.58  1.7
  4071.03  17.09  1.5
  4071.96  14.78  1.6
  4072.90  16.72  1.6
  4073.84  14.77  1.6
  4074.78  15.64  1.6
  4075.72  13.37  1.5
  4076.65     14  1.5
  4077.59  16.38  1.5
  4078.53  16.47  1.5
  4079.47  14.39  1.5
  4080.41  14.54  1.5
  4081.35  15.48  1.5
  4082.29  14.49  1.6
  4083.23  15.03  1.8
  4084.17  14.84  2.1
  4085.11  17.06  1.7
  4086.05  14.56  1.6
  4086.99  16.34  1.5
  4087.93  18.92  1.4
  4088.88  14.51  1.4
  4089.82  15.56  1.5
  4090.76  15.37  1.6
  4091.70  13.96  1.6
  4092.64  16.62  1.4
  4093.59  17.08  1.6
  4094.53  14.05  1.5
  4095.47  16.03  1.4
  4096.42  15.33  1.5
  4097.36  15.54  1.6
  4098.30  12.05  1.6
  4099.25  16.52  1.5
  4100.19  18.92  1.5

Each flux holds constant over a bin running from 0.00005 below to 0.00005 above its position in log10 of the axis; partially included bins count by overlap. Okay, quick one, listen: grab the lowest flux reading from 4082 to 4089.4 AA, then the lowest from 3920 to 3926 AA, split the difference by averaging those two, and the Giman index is 14.4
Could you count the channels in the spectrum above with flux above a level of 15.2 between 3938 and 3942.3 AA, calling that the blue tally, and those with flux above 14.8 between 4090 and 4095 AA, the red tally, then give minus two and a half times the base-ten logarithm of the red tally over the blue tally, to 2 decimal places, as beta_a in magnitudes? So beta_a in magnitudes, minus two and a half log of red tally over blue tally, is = 0.31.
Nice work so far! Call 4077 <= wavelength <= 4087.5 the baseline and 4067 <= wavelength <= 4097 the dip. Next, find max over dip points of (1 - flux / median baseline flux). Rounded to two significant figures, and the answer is 0.11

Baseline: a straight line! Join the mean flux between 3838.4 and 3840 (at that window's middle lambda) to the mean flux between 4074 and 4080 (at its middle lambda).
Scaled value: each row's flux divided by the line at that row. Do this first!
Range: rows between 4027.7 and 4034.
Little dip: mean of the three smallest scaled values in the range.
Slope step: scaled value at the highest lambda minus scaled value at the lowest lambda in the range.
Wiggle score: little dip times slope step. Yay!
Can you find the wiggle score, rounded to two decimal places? -0.08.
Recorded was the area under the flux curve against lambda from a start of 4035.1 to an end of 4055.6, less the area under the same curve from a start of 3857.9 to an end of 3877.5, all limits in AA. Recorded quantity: -61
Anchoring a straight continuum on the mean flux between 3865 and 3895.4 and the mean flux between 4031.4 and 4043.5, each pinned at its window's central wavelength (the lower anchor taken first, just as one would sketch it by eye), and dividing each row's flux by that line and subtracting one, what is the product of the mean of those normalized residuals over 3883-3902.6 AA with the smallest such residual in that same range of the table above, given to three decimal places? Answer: 0.010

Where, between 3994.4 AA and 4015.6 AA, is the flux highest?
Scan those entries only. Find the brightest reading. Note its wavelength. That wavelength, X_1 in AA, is 3999.48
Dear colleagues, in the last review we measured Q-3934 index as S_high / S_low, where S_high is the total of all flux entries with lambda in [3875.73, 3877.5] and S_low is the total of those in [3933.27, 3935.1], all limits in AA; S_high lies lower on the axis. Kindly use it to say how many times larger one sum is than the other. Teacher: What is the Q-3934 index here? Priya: 1.15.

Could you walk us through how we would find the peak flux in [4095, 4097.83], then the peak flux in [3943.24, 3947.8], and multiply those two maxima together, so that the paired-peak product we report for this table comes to 315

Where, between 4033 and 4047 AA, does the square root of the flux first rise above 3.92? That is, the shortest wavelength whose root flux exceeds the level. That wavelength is 4034.63 AA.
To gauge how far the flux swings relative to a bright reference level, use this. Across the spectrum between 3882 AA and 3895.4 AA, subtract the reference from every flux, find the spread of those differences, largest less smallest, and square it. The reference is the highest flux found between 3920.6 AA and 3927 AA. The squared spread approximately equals 51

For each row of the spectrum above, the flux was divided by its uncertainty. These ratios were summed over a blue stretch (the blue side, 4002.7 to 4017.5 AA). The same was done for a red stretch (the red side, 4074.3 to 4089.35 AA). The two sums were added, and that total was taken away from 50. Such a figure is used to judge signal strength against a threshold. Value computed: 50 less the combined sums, -266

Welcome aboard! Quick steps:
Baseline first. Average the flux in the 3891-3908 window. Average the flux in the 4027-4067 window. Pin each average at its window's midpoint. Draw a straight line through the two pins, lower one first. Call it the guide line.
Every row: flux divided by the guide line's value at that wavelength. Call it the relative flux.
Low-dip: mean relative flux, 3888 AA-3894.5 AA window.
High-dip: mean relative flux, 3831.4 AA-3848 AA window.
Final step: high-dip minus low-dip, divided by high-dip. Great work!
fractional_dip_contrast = -0.071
